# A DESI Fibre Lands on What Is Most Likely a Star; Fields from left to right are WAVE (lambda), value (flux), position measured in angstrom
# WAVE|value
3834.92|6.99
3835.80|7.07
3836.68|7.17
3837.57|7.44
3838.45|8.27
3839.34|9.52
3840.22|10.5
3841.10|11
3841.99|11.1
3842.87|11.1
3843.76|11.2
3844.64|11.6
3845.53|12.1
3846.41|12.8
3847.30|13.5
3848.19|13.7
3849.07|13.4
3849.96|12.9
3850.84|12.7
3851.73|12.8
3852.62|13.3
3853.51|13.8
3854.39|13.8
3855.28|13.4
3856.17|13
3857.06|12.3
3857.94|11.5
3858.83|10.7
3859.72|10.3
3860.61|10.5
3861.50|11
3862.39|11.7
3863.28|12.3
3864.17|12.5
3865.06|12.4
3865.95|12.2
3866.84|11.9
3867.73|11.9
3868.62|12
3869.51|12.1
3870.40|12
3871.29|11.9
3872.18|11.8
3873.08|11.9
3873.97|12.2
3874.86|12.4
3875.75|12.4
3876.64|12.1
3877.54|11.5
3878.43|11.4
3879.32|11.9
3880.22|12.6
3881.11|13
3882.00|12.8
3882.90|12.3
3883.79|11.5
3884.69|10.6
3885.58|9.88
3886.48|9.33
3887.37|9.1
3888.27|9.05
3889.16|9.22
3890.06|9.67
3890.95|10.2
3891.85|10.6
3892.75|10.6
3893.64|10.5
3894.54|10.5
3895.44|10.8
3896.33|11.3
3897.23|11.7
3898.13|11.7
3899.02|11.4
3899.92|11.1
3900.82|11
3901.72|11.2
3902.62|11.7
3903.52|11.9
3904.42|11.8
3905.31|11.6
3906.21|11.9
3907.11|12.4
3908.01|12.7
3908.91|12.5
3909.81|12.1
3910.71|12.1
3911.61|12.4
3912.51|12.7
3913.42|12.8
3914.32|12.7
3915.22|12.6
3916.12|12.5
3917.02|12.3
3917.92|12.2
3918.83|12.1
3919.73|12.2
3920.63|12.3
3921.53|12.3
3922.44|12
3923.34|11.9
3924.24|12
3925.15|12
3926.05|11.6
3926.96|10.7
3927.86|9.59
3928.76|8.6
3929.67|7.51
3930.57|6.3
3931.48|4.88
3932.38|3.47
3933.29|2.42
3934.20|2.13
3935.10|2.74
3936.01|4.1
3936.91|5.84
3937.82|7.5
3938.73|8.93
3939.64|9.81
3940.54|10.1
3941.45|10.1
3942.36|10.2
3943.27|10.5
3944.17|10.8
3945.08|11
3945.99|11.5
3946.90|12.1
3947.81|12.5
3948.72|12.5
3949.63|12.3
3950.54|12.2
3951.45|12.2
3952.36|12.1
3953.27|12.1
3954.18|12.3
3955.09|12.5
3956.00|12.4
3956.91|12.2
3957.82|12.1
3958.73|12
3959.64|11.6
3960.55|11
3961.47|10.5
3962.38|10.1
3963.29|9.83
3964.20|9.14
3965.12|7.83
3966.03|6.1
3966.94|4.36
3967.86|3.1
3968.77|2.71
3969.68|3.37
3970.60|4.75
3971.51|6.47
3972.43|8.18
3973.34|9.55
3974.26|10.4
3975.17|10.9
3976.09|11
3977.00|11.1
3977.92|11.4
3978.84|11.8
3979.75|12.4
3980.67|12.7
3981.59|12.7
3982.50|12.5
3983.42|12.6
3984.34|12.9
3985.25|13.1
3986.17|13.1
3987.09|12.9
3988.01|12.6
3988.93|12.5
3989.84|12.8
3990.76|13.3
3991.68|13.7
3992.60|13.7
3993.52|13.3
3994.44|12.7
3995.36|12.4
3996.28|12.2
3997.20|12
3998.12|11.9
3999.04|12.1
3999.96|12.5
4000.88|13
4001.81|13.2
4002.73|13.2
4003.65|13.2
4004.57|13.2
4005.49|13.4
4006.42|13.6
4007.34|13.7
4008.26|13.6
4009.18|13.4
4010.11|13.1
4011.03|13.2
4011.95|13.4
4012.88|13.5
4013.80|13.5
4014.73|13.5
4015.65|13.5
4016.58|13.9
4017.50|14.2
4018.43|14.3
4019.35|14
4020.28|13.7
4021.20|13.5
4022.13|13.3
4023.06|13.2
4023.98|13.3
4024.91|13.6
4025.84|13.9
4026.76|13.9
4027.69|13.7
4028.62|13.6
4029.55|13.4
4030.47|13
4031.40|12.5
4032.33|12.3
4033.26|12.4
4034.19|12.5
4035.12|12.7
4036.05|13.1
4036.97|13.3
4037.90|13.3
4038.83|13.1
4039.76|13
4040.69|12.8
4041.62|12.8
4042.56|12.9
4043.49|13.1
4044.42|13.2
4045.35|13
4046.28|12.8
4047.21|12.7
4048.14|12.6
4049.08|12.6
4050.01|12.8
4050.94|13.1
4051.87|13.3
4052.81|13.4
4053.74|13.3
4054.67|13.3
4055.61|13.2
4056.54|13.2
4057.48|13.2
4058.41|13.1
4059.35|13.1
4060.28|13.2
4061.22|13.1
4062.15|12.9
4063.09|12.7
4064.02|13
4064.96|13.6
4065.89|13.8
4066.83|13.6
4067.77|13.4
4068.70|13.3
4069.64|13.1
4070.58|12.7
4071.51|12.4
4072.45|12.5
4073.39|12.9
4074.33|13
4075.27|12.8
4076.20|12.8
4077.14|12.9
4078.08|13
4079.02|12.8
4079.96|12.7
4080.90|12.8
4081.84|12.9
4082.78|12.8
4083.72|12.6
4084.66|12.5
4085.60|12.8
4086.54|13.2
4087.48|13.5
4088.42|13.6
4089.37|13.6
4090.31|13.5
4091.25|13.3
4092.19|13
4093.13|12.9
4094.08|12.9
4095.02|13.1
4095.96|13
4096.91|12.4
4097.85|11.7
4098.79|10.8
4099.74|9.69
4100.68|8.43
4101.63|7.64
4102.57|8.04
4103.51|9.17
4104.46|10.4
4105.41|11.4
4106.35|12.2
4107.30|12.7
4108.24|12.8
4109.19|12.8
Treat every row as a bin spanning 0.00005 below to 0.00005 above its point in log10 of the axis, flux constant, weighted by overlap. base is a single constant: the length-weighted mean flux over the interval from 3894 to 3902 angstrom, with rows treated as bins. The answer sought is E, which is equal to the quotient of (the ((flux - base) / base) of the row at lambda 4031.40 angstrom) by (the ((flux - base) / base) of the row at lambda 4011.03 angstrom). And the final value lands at 0.7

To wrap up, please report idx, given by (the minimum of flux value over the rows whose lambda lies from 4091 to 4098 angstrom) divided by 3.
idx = 3.9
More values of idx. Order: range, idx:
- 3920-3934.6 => 0.7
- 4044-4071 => 4.2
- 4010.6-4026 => 4.4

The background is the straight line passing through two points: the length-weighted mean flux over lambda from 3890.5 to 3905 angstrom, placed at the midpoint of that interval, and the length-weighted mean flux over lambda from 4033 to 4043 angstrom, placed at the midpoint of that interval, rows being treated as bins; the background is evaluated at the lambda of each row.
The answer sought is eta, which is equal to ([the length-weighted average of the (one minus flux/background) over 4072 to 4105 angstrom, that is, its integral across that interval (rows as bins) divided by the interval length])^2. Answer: 0.0103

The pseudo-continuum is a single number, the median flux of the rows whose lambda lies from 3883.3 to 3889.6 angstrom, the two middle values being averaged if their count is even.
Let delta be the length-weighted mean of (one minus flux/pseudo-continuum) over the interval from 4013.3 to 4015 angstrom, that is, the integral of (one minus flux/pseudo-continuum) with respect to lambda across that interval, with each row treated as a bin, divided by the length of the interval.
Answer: -0.45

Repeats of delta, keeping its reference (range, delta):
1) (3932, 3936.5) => 0.68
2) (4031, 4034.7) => -0.33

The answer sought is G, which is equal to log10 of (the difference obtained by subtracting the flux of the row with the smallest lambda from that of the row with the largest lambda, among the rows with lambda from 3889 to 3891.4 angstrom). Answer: 0.0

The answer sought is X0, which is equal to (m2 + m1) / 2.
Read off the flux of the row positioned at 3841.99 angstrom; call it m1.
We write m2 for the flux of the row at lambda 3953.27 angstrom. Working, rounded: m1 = 11.1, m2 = 12.1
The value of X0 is 11.6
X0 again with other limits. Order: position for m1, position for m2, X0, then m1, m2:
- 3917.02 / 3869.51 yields 12.2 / 12.3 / 12.1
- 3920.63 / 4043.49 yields 12.7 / 12.3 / 13.1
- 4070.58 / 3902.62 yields 12.2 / 12.7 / 11.7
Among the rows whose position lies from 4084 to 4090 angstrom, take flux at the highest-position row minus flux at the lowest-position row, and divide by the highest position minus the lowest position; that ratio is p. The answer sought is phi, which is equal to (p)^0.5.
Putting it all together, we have 0.48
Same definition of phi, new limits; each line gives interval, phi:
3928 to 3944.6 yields 0.38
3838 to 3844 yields 0.74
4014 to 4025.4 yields 0.10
